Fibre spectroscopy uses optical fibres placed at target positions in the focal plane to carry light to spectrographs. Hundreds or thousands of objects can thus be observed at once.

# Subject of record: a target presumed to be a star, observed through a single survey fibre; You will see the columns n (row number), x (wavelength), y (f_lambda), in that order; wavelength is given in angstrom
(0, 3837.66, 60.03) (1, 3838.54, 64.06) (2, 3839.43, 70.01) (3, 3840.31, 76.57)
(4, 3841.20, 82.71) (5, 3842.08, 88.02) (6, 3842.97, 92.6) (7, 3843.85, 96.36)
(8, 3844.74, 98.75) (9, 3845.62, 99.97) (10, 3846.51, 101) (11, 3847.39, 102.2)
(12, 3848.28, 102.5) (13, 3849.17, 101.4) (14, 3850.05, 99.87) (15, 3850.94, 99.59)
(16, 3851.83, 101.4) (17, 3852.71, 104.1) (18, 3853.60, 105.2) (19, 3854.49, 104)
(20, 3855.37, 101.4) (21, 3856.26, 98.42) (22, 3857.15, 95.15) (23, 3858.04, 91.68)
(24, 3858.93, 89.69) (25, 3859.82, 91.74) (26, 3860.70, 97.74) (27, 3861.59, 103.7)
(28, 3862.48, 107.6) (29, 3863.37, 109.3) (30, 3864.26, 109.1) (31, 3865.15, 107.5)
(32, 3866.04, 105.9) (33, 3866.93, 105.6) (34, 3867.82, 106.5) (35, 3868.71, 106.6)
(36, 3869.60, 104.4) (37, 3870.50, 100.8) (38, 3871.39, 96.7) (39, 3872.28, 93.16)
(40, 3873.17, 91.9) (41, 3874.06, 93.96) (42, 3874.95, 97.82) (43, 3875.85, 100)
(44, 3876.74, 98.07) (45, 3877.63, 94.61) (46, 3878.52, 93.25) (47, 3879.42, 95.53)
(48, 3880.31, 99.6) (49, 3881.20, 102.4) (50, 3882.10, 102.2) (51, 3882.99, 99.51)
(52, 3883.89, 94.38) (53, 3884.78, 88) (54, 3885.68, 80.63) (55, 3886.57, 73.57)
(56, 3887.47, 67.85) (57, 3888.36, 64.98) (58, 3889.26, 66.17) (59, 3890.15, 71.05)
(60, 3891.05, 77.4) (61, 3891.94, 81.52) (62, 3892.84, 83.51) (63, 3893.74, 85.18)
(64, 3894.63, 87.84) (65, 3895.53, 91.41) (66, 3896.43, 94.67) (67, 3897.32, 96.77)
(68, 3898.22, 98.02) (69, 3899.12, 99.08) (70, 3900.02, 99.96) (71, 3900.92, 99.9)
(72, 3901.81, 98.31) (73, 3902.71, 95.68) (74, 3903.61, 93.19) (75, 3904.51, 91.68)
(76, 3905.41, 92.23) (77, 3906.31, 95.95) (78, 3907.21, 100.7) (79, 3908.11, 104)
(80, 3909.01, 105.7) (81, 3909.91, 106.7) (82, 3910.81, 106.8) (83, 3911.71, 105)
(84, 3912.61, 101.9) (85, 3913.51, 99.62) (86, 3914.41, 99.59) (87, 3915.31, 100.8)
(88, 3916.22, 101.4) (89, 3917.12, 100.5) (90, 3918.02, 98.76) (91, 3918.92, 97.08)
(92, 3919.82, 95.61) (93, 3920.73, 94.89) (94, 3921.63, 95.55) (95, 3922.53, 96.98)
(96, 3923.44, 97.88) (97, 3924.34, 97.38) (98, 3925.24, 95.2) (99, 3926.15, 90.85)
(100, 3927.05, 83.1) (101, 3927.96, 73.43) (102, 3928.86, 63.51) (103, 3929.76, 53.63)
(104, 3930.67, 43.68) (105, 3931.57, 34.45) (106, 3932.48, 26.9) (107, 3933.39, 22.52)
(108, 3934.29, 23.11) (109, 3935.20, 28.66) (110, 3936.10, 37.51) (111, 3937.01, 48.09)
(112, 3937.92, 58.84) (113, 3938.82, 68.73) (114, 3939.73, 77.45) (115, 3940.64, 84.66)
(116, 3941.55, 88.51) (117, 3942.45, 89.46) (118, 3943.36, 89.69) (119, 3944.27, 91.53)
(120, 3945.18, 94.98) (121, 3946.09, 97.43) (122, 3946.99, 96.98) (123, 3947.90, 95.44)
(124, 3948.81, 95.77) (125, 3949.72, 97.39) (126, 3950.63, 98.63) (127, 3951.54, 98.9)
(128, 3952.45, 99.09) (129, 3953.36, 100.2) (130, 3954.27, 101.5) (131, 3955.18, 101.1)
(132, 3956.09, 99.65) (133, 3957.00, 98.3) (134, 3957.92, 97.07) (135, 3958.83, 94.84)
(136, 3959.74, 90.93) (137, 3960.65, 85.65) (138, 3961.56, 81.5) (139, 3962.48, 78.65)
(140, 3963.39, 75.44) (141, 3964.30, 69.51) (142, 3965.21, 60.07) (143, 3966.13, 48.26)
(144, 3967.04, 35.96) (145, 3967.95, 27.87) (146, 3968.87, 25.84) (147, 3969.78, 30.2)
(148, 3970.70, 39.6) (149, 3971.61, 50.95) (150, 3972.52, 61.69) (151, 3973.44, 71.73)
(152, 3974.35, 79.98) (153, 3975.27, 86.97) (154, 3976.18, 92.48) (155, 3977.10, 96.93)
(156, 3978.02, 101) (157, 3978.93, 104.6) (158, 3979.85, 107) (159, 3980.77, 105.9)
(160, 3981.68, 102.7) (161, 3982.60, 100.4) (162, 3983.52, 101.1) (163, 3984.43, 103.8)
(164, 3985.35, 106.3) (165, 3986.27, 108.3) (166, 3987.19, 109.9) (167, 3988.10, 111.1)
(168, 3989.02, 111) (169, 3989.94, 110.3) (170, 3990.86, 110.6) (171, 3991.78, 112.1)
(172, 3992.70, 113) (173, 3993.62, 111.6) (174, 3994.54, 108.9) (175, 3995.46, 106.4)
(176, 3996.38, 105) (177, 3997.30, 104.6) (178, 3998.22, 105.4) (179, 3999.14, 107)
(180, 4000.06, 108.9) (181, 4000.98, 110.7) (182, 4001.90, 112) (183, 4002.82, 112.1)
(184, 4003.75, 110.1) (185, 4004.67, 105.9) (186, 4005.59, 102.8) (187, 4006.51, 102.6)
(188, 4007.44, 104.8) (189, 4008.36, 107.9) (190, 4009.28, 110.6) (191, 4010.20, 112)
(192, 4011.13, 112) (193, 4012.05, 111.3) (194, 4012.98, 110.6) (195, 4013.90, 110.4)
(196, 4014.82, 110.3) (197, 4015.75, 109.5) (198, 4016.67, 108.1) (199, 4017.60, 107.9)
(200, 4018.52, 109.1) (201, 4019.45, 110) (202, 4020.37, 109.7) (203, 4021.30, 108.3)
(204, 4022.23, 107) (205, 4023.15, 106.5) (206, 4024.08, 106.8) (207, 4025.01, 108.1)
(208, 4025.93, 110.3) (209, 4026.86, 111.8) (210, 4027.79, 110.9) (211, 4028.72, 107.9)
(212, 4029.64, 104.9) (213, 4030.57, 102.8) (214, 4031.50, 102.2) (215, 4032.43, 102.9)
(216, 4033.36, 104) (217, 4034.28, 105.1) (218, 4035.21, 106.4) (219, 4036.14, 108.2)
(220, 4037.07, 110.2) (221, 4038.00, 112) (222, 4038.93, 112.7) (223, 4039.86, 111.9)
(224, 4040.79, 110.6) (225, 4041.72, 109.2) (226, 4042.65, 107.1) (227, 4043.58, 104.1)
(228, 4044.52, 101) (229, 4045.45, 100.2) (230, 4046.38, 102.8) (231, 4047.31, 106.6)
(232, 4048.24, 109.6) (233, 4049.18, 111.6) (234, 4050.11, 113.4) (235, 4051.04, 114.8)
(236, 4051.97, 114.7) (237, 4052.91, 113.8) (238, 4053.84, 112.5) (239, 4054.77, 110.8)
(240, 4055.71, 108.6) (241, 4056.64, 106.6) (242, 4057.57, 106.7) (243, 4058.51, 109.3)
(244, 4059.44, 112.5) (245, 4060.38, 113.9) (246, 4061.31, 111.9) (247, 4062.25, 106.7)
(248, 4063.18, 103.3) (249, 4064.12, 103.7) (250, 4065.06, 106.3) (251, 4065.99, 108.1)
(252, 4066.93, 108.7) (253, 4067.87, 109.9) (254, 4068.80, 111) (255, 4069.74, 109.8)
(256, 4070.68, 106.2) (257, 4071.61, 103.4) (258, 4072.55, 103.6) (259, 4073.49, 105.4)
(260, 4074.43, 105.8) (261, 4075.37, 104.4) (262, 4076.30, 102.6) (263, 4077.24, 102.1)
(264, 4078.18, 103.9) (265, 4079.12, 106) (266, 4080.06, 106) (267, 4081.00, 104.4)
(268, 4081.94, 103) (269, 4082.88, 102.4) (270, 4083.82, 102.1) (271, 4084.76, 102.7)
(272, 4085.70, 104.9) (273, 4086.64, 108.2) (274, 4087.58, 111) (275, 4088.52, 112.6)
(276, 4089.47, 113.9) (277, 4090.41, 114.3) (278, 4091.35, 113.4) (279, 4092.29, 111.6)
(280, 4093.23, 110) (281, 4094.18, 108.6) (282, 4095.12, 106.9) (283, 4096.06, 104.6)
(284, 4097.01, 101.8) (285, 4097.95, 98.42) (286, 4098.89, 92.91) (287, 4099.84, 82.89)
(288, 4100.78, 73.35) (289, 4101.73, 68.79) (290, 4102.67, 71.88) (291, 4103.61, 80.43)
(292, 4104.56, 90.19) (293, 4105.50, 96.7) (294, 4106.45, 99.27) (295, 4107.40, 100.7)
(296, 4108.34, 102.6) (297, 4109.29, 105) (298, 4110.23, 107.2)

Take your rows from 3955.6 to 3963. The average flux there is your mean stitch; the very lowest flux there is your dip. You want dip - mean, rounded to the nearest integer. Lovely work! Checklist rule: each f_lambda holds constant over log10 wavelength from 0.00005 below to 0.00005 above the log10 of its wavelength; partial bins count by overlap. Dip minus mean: -12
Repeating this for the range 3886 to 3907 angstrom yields -22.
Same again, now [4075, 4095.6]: -5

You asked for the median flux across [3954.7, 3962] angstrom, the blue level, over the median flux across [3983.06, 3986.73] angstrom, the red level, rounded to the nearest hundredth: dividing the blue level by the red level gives 0.91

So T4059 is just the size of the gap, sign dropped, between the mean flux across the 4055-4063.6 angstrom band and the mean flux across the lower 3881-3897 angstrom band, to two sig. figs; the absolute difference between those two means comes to 25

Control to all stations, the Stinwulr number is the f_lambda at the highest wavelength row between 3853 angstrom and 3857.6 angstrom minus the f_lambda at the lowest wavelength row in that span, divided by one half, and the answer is -20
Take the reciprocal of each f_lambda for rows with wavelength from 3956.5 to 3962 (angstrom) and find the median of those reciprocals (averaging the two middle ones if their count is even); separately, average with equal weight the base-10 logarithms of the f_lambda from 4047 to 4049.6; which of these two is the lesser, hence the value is 0.0108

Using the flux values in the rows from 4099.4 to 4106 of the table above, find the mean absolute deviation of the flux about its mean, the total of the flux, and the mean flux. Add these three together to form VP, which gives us 653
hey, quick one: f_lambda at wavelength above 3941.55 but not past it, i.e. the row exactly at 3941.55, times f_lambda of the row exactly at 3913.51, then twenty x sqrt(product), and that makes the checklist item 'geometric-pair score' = 1878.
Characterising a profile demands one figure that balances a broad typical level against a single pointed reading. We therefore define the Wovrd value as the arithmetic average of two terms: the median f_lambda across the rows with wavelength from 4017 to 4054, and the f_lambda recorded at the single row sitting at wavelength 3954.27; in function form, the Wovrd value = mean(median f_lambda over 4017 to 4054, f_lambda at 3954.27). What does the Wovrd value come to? 105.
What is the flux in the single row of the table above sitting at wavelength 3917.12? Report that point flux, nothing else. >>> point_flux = 100.5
